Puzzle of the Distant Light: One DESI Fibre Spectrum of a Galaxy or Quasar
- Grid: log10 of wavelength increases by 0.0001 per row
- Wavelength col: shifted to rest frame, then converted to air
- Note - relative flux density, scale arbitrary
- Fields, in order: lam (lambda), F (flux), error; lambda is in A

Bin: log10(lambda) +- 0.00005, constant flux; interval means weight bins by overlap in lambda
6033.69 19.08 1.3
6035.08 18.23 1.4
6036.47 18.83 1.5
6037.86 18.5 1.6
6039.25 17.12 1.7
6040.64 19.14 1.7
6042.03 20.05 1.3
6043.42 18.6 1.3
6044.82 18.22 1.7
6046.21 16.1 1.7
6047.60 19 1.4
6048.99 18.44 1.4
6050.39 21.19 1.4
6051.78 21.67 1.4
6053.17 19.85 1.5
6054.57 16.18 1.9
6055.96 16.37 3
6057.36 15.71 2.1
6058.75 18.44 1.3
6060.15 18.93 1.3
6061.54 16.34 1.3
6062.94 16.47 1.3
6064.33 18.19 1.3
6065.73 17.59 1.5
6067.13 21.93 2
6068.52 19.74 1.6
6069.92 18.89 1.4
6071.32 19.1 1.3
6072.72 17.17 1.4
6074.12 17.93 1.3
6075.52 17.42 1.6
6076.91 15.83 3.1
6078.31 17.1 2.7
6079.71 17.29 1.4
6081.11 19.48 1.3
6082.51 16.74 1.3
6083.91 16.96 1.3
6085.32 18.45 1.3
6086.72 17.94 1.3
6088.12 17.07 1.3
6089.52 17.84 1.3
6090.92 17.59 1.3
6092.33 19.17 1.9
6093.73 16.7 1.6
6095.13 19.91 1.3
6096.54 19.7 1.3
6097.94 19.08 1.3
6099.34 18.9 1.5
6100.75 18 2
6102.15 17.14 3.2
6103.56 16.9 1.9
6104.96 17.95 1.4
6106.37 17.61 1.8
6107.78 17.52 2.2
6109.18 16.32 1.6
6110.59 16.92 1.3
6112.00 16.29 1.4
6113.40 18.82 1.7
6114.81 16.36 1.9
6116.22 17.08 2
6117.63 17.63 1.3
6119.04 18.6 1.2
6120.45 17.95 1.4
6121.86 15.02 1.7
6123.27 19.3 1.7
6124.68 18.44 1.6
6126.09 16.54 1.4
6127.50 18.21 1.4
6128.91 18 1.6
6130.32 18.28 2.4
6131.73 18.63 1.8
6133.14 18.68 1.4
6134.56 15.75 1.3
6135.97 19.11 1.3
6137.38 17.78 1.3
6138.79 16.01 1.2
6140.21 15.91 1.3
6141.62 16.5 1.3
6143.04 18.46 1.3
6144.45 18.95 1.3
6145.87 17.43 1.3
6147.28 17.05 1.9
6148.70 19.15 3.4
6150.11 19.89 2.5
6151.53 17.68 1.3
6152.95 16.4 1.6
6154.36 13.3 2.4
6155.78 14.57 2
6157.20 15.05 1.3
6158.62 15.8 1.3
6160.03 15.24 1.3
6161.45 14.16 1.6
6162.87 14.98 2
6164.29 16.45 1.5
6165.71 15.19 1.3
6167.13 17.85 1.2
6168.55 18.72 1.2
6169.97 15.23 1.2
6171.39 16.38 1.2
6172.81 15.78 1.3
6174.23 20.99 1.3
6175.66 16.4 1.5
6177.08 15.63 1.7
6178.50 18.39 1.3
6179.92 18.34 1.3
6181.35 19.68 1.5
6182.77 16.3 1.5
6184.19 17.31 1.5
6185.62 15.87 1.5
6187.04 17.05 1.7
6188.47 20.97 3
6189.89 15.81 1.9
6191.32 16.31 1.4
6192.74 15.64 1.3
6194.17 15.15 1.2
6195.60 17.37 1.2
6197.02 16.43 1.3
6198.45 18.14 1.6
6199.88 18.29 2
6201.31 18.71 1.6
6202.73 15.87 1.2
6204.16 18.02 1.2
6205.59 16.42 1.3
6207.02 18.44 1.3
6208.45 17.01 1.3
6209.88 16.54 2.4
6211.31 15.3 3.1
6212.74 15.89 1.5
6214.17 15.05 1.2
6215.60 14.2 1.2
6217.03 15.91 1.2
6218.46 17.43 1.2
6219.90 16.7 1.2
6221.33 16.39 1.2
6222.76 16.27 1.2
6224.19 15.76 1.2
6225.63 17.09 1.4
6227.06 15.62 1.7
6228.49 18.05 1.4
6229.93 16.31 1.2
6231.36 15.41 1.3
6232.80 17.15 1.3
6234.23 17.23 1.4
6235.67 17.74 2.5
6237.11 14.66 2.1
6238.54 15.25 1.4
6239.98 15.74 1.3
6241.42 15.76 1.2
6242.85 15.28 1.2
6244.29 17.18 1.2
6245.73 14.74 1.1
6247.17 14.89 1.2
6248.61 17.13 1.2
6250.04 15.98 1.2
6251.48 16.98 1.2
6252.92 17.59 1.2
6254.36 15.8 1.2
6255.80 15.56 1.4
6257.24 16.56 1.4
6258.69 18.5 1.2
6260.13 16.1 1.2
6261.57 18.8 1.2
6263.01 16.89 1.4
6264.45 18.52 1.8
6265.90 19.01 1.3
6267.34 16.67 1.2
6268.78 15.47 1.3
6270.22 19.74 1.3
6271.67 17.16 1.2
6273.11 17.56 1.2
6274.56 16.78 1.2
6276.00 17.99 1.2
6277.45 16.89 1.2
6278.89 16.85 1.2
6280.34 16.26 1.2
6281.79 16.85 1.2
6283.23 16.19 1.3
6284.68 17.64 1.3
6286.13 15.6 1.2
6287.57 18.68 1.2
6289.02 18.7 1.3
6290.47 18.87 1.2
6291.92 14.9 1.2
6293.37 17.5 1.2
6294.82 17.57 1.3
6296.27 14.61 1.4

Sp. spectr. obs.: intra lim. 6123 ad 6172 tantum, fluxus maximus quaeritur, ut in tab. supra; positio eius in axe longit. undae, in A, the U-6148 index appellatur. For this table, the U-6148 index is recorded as 6150.11 A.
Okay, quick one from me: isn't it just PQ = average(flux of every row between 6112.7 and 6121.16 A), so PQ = 17.7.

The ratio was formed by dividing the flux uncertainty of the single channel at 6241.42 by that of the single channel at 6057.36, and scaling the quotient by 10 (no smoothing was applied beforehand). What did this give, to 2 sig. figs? 5.7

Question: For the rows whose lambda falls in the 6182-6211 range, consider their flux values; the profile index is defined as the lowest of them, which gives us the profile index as 15.15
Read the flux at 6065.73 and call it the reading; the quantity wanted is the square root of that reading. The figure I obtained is 4.19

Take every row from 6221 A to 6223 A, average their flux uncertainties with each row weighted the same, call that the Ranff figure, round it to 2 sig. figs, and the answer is 1.2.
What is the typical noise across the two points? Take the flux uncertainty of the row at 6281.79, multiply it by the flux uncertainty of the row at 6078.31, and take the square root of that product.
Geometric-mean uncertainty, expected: 1.8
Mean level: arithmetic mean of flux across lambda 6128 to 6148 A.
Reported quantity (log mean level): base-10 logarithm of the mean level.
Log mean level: 1.25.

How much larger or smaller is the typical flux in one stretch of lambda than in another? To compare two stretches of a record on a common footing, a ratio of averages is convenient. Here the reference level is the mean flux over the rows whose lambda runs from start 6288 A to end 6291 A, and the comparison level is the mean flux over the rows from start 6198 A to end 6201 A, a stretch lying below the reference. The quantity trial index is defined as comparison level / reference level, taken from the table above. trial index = 0.97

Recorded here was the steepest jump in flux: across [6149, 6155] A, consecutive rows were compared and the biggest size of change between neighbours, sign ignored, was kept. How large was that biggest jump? 3.1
